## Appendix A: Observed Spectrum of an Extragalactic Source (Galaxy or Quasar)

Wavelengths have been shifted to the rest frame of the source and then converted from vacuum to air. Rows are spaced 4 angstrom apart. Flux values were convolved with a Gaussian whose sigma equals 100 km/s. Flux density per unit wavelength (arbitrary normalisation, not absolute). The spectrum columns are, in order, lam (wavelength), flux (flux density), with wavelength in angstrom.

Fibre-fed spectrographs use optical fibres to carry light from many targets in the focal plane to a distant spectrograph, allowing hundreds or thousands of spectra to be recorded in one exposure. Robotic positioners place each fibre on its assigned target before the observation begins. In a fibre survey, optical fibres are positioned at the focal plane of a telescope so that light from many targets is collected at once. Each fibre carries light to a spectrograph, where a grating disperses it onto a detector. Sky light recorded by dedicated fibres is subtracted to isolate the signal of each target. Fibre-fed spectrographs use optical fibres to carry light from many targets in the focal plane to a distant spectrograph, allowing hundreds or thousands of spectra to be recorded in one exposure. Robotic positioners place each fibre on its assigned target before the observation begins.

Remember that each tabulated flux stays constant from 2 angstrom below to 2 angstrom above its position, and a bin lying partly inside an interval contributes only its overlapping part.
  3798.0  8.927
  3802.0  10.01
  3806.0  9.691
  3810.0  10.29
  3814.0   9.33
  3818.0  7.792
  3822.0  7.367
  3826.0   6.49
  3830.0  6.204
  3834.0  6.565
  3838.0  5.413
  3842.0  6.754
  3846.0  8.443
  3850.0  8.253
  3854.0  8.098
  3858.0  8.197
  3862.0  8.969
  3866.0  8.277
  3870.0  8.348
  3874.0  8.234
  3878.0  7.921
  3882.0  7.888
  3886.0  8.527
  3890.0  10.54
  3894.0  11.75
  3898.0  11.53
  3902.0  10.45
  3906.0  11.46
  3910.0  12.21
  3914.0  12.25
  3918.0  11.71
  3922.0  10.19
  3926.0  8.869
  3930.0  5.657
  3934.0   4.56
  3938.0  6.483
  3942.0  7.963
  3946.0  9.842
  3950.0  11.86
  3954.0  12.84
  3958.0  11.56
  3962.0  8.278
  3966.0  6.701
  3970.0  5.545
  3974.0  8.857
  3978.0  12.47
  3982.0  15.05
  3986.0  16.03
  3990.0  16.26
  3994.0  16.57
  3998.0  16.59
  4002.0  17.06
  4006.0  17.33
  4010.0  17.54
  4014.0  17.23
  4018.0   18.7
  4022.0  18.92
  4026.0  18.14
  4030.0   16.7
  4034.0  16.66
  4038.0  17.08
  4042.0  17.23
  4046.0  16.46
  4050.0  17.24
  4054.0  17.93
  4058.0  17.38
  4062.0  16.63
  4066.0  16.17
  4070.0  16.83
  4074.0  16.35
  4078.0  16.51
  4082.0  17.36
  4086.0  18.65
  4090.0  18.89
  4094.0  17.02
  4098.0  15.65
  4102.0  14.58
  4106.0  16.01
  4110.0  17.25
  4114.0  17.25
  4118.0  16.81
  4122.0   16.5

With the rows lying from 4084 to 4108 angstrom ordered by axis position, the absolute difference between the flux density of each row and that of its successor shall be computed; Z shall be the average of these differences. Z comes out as 1.2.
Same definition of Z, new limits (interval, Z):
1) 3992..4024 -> 0.4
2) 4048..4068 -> 0.6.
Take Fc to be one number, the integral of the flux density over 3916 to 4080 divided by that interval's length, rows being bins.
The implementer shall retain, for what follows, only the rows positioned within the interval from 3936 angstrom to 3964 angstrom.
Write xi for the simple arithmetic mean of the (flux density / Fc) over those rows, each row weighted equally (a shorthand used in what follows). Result 0.71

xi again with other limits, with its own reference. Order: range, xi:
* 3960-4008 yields 0.94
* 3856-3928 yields 0.71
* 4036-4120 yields 1.22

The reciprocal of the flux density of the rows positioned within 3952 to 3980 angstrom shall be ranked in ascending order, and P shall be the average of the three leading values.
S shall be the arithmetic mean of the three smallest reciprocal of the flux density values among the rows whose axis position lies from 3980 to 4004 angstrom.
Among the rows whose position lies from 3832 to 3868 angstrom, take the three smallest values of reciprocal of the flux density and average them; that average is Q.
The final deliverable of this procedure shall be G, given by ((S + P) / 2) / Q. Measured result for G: 0.6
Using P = 0.082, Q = 0.12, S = 0.060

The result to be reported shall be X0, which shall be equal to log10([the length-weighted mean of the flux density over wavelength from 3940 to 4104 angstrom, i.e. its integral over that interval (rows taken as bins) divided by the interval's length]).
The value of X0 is 1.18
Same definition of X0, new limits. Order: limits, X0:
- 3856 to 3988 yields 0.99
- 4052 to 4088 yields 1.23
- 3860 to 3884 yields 0.92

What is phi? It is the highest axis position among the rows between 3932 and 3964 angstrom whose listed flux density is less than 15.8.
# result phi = 3962.0 angstrom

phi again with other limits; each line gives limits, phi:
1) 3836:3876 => 3874.0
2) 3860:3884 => 3882.0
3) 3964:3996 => 3982.0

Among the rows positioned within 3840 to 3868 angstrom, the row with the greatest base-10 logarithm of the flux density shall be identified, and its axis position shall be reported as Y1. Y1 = 3862.0 angstrom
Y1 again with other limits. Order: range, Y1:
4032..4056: 4054.0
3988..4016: 4010.0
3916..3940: 3918.0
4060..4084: 4082.0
